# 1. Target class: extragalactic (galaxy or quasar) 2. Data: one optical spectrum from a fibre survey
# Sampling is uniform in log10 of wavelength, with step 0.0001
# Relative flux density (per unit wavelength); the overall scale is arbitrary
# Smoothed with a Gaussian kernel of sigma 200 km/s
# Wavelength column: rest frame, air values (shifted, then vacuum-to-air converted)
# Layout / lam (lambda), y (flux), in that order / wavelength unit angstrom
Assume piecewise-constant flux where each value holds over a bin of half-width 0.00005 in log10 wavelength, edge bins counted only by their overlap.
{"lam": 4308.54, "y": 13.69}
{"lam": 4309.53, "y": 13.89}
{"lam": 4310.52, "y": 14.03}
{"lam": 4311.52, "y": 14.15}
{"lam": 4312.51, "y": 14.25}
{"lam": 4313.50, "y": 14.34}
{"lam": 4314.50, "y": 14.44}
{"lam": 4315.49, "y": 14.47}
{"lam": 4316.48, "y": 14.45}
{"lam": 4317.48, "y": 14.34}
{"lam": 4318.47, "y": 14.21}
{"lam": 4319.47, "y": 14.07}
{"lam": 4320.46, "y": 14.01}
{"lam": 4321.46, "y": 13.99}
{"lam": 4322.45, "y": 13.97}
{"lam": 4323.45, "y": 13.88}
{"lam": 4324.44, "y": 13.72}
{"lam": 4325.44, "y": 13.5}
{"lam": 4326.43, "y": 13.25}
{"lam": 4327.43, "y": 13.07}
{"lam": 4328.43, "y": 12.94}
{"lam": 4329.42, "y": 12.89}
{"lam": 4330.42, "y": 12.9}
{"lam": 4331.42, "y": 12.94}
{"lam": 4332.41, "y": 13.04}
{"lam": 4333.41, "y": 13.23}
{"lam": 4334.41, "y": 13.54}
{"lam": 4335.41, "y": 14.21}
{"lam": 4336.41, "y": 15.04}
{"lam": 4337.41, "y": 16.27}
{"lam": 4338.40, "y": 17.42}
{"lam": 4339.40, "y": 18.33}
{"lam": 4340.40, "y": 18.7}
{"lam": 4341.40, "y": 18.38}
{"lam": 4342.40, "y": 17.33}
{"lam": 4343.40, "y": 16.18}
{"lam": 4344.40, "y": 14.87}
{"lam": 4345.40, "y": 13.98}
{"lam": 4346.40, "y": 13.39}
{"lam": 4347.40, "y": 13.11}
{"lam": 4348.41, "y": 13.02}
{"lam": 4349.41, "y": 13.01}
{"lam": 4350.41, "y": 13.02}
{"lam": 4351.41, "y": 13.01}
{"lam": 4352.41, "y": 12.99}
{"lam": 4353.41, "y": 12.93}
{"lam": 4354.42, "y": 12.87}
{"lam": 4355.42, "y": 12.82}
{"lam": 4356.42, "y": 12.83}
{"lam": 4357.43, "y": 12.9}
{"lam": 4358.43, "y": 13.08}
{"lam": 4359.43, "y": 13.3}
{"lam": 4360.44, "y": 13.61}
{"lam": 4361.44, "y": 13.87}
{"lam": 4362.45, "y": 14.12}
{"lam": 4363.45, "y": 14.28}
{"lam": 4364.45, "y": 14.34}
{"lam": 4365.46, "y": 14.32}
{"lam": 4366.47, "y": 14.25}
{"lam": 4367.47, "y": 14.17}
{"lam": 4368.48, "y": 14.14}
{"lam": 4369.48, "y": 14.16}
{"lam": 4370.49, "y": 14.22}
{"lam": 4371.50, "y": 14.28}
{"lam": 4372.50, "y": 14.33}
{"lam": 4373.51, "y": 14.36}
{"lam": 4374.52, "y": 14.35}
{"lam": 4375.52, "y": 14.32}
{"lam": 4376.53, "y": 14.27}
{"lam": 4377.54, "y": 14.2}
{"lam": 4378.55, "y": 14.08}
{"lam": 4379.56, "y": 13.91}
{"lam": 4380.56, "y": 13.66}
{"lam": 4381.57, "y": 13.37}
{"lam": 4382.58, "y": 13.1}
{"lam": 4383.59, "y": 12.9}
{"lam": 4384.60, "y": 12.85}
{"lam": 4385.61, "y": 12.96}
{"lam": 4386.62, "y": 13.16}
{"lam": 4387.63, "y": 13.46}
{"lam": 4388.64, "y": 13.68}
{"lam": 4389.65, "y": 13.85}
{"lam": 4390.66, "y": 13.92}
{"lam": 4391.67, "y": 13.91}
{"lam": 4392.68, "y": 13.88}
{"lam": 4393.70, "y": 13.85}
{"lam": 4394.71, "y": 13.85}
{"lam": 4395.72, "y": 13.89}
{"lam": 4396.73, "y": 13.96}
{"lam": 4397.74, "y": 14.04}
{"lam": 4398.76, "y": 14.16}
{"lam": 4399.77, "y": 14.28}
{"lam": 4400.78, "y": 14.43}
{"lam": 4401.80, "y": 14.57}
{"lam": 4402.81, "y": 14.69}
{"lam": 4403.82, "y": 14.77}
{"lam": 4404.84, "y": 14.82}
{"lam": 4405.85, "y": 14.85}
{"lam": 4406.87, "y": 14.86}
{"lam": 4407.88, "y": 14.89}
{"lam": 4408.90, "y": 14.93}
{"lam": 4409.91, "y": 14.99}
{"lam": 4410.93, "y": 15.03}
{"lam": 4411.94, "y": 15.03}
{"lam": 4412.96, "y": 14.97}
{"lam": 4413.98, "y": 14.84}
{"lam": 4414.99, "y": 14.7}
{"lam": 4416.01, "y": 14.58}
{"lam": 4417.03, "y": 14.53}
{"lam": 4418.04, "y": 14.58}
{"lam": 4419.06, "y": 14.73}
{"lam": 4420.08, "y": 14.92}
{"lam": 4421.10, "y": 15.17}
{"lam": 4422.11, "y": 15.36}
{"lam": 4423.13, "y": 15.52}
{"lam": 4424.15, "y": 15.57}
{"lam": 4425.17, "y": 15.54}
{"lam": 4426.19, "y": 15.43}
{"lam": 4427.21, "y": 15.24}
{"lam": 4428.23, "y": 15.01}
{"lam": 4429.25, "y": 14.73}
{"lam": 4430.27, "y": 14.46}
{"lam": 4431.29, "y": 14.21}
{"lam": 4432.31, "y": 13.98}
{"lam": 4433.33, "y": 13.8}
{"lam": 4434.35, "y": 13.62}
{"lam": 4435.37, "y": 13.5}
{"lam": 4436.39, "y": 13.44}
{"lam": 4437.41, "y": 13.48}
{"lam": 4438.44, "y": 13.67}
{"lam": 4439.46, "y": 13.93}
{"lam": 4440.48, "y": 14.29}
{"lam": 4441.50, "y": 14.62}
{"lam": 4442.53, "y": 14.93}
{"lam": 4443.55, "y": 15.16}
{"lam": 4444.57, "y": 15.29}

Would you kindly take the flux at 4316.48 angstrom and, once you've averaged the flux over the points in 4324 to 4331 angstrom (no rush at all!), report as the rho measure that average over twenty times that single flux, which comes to 0.046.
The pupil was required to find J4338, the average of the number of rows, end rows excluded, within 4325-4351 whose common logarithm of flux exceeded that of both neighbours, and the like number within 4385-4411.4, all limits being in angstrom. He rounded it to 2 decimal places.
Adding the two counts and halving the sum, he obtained 1.00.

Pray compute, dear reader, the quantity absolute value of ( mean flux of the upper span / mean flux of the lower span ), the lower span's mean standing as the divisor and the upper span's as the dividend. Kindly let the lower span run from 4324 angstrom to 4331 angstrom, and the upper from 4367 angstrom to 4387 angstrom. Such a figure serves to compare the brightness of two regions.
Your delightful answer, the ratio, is 1.05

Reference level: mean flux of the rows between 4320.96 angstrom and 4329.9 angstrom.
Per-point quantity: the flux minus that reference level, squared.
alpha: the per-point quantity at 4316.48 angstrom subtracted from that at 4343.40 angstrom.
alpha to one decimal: 6.4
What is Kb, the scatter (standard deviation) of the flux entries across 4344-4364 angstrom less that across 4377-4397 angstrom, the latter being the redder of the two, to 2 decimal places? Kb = 0.16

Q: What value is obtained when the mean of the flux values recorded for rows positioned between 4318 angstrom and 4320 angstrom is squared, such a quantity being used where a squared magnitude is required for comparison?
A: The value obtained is 200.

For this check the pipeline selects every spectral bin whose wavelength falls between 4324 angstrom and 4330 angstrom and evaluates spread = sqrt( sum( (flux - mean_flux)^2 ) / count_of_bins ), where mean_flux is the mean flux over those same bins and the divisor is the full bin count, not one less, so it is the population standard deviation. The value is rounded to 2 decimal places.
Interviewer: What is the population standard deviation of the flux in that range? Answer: 0.30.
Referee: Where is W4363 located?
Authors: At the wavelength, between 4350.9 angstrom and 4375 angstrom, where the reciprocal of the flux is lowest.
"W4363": 4373.51 angstrom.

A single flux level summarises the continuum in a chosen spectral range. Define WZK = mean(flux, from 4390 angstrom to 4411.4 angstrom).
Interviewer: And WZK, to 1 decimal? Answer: 14.4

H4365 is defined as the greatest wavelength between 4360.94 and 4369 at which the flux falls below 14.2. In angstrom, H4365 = 4368.48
